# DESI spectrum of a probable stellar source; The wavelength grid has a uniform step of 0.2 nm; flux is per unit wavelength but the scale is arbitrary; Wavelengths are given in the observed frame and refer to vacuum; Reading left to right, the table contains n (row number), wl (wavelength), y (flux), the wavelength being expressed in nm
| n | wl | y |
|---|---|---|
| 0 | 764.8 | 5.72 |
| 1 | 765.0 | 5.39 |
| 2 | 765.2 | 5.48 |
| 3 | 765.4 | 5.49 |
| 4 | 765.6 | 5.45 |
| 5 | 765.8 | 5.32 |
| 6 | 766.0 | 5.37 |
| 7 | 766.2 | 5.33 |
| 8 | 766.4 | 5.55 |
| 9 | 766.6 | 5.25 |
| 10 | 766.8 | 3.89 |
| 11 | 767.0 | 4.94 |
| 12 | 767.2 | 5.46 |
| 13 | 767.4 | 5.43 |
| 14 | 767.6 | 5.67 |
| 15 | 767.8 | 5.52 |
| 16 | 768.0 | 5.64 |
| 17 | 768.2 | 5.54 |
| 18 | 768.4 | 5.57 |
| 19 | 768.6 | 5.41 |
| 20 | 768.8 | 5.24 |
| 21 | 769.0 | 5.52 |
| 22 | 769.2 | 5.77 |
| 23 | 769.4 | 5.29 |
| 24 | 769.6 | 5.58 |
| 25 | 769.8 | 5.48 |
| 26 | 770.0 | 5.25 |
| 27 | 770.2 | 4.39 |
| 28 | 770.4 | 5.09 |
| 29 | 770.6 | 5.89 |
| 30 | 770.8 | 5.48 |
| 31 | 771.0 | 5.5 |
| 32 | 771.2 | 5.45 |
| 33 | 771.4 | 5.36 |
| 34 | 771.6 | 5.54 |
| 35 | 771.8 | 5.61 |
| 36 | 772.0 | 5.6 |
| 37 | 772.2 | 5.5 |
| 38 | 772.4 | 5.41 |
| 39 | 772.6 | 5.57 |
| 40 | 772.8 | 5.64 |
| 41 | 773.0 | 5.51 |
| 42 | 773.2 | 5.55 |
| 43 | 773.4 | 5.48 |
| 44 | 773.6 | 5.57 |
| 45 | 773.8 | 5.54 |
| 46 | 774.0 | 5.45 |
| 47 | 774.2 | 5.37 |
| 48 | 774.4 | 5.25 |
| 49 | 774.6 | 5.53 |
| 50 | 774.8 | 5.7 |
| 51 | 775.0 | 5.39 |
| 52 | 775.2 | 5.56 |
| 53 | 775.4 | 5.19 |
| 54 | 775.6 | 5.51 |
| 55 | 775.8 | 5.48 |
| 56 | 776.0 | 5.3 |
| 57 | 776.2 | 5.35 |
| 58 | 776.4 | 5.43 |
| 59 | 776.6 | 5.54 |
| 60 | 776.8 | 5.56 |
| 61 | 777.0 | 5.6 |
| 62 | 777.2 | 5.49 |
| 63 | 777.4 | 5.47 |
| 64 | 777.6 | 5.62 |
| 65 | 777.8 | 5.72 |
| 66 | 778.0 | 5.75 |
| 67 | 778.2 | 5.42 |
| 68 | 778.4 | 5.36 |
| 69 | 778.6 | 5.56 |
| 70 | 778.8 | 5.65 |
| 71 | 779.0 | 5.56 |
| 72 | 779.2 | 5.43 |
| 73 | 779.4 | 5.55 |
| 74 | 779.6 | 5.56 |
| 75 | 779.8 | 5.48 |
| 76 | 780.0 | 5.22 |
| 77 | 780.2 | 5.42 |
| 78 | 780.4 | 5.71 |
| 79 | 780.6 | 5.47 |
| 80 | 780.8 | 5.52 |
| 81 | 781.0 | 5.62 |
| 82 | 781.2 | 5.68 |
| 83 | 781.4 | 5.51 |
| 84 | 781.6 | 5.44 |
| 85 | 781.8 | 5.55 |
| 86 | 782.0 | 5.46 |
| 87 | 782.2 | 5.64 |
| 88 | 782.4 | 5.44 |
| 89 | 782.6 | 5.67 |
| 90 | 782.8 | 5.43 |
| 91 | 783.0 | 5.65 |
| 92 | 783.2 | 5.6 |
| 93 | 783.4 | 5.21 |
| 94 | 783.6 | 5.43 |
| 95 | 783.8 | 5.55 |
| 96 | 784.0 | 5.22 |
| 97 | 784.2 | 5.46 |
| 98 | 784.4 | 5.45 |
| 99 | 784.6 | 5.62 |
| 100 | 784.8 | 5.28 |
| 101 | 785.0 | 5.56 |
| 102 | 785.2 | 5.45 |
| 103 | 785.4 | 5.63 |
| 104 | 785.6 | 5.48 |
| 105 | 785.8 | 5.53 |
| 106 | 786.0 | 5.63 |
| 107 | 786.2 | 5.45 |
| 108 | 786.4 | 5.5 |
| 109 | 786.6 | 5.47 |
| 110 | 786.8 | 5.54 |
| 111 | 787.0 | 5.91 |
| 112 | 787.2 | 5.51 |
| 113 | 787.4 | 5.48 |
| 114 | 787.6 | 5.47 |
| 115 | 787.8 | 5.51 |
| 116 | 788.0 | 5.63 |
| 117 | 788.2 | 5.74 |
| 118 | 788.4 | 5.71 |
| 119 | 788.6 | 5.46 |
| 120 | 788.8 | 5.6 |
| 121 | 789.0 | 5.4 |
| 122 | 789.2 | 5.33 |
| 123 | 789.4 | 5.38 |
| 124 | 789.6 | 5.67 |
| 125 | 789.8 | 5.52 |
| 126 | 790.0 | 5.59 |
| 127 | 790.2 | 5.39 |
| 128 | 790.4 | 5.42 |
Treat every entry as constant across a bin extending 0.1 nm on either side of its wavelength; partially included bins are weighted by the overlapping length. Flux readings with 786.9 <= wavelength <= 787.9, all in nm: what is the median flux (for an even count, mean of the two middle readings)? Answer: 5.51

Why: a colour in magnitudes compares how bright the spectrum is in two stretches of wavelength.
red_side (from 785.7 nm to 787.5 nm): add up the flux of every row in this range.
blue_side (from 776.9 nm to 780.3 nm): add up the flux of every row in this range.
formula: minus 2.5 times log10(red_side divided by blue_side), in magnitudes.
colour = 0.68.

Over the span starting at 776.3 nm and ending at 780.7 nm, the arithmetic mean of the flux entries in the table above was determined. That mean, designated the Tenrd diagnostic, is 5.526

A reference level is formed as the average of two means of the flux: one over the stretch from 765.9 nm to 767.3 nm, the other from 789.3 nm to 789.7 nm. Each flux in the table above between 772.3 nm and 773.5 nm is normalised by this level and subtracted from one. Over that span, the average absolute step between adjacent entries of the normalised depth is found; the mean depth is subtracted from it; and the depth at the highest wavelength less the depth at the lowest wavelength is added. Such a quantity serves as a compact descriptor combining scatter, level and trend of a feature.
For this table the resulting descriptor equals 0.044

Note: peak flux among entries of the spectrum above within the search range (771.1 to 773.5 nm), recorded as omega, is 5.64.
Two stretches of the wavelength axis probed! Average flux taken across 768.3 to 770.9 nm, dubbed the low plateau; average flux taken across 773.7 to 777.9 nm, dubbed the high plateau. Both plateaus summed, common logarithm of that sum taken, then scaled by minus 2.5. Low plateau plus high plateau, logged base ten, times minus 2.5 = -2.59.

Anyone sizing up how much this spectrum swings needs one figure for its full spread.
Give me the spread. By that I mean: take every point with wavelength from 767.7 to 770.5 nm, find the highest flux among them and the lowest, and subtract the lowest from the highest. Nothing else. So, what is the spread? 1.38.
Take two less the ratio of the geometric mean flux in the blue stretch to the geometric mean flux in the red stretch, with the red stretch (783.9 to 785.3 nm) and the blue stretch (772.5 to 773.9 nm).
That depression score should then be 0.98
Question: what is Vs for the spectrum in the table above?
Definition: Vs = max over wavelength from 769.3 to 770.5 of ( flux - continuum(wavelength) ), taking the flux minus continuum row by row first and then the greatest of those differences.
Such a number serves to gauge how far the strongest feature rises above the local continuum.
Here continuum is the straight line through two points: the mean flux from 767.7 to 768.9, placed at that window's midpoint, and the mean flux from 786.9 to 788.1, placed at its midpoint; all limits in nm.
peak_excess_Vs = 0.087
